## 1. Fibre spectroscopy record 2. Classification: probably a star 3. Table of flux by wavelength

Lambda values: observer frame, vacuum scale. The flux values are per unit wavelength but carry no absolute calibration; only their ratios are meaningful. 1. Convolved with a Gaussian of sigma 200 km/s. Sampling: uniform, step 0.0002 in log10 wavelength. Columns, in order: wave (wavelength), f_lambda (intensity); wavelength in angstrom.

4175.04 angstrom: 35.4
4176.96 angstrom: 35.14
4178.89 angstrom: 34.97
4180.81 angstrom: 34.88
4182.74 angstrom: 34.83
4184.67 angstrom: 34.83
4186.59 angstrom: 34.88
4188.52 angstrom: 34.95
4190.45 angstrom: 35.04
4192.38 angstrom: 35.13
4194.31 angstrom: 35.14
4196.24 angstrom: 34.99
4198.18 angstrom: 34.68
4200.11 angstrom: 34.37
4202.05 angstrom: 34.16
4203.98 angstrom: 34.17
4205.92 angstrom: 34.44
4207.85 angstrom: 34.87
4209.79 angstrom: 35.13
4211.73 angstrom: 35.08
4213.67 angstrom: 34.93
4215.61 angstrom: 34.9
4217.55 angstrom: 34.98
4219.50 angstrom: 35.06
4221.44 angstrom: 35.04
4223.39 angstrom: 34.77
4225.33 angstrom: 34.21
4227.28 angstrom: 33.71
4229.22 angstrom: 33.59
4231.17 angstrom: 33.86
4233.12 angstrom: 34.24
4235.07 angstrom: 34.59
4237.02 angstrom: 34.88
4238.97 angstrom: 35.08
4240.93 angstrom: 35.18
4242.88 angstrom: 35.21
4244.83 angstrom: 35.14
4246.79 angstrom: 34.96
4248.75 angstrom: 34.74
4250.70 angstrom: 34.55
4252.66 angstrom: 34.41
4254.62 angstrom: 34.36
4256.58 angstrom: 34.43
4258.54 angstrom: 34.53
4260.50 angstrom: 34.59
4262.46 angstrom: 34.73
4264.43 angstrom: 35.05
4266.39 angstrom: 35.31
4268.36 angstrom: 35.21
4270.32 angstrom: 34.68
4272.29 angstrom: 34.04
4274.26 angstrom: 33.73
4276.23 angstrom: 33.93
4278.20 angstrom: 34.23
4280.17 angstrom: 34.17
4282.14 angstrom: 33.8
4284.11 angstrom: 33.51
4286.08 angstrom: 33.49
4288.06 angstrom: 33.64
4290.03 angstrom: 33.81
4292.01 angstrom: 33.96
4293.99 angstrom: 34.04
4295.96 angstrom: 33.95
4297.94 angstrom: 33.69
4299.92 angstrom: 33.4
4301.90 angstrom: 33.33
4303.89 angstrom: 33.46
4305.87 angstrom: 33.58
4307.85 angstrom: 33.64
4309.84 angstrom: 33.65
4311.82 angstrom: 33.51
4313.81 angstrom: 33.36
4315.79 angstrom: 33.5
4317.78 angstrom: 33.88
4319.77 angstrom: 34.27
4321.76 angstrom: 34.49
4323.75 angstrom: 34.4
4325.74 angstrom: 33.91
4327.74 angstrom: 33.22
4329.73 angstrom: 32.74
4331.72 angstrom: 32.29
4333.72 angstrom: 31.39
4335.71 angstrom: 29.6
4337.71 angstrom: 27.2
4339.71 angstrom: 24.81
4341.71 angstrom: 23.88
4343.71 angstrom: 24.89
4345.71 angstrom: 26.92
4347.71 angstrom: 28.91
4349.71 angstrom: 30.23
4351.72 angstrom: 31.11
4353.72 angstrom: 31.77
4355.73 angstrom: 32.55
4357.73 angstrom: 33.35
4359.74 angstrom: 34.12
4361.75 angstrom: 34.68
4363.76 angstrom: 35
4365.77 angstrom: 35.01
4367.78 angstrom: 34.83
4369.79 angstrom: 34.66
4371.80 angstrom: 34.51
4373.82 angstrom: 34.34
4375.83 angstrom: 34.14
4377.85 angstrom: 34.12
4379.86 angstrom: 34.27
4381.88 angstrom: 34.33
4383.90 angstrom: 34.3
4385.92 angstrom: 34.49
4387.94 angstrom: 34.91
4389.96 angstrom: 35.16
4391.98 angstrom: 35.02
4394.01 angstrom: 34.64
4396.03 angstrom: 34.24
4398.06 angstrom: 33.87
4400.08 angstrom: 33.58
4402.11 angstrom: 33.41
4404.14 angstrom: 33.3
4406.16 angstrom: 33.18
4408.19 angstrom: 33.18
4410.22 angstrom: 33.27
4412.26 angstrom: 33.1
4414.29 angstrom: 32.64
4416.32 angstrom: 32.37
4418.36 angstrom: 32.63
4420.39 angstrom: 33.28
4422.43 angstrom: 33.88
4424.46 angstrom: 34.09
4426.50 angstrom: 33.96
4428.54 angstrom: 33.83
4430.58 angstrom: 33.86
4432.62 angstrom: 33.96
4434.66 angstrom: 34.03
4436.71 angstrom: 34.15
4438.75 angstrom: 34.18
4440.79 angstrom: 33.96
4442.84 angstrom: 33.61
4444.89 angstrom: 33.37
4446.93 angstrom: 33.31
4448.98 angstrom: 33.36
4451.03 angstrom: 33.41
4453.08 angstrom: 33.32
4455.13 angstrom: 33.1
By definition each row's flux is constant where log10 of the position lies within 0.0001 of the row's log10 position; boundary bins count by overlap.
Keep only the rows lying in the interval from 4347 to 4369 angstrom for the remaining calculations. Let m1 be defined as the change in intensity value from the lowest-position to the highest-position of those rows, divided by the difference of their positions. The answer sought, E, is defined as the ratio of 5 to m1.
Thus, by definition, 17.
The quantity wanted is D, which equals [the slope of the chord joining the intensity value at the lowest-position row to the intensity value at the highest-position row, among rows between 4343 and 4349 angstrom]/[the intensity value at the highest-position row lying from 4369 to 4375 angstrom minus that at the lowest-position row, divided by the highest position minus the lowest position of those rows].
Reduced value -12.7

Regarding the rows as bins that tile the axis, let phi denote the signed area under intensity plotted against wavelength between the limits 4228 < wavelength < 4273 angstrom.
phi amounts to 1560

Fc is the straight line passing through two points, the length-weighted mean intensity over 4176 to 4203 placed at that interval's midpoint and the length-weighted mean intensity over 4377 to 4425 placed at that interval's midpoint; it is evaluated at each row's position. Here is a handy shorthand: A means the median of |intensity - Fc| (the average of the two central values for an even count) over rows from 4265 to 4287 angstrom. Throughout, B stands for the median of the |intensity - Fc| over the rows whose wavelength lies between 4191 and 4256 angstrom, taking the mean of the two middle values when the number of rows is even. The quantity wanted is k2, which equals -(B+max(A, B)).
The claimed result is -0.93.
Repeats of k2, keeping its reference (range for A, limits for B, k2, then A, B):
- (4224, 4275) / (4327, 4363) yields -5.68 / 0.40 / 2.8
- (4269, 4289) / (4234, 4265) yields -0.75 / 0.54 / 0.2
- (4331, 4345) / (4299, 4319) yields -7.64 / 6.91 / 0.7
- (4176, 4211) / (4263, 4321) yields -1.24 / 0.19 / 0.6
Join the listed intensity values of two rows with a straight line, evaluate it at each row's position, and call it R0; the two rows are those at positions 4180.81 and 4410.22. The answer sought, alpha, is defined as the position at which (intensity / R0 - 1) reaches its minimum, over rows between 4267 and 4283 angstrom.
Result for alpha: 4274.26 angstrom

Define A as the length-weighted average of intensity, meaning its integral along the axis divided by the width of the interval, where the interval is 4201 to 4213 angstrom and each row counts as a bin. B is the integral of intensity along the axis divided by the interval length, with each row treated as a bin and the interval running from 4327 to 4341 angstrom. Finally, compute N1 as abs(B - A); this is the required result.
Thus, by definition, 4.7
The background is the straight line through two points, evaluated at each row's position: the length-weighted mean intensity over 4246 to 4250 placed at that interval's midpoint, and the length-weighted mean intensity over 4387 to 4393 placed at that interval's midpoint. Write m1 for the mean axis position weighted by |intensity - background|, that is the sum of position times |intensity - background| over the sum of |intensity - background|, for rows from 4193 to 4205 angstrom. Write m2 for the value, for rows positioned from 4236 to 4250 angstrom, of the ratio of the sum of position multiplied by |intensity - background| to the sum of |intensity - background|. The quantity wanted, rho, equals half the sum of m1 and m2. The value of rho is 4221.6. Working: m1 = 4200.4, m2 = 4242.8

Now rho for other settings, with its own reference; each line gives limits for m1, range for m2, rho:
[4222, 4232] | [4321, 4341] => 4281.9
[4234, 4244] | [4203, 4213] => 4223.4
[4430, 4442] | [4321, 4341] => 4385.4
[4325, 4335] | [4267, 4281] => 4303.0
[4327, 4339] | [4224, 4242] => 4282.5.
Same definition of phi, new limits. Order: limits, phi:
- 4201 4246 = 1560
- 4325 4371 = 1434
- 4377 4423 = 1554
